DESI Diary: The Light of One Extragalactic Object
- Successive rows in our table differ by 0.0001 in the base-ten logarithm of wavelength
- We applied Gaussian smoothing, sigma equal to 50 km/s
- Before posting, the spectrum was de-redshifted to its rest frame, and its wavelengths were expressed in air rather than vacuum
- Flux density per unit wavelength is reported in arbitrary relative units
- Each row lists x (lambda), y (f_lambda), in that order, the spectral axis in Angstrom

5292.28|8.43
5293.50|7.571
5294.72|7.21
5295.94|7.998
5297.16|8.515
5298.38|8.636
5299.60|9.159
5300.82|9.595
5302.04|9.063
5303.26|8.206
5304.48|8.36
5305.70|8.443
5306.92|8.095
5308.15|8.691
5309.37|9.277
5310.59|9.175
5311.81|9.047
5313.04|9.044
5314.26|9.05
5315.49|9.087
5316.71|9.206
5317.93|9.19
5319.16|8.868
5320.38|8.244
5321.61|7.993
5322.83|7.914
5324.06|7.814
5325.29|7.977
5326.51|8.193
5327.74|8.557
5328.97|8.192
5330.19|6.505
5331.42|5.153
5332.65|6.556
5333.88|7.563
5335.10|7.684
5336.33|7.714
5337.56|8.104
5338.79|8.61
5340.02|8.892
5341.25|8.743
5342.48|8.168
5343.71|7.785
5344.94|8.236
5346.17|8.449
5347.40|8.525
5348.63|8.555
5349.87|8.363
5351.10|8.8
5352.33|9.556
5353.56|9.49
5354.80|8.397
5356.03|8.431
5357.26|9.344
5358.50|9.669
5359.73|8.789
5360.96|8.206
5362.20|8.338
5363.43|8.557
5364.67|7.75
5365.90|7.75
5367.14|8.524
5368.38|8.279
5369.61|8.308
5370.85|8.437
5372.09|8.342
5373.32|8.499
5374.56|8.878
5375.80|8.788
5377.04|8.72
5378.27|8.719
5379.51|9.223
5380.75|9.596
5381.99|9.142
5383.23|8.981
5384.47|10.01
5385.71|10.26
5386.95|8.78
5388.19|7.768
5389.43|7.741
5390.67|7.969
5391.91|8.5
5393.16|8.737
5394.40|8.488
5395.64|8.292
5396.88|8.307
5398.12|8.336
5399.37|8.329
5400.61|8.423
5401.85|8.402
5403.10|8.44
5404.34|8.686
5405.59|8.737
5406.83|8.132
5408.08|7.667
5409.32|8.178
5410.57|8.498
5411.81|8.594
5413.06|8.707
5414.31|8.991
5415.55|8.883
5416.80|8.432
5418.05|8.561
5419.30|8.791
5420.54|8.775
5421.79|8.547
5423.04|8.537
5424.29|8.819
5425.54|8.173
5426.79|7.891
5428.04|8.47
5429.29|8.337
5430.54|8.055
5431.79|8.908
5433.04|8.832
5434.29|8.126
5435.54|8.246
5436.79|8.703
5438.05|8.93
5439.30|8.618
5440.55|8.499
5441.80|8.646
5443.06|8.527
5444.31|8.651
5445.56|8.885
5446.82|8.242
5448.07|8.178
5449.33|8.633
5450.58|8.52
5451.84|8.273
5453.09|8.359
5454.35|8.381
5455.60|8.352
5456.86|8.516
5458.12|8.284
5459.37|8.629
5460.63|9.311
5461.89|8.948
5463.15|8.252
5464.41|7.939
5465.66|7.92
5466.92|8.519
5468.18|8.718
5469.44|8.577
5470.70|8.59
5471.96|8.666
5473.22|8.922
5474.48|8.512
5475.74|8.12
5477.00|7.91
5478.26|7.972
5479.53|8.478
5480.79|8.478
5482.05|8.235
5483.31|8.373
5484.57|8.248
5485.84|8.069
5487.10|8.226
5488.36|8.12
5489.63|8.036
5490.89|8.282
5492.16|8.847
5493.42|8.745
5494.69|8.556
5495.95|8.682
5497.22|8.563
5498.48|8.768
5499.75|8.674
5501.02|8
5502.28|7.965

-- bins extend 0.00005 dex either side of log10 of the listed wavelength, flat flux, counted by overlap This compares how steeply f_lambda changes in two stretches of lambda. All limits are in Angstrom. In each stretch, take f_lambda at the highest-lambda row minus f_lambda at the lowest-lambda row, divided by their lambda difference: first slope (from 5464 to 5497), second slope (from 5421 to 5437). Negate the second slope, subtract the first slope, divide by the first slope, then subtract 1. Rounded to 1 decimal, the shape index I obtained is -2.4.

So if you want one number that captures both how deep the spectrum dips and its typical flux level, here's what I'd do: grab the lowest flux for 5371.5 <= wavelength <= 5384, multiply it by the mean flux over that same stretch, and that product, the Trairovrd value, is 74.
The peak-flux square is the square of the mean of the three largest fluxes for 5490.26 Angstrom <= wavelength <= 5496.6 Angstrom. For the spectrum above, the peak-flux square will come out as 77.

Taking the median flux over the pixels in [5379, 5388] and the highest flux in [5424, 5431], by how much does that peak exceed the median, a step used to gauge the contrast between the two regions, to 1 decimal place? -0.4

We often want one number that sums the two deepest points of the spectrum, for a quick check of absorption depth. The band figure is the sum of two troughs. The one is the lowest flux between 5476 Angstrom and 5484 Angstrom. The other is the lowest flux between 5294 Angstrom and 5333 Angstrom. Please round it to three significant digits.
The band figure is 13.1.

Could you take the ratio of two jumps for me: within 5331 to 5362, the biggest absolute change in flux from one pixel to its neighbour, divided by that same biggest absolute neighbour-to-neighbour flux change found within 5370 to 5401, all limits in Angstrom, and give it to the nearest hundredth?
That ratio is 0.95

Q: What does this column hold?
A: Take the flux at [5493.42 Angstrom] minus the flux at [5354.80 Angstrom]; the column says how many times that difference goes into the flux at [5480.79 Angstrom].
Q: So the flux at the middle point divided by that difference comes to 24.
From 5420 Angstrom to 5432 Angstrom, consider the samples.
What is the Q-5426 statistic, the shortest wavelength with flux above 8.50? 5420.54 Angstrom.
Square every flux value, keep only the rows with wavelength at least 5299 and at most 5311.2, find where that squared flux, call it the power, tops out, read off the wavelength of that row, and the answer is 5300.82 Angstrom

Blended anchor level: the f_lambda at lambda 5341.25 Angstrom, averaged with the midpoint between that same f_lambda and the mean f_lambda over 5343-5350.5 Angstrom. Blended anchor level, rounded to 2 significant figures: 8.6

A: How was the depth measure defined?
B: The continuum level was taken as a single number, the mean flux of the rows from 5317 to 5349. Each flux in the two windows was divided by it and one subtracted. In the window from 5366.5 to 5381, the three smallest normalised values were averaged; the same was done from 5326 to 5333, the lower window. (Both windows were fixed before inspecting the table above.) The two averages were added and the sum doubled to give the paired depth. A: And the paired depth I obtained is -0.41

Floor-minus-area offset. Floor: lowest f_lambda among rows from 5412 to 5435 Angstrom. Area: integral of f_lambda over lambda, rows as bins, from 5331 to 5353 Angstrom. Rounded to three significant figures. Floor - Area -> -171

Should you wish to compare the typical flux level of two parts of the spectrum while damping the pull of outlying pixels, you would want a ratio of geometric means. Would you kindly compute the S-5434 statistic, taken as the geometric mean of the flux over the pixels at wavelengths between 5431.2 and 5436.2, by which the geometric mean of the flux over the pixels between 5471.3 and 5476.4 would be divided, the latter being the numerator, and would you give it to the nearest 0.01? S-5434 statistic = 1.00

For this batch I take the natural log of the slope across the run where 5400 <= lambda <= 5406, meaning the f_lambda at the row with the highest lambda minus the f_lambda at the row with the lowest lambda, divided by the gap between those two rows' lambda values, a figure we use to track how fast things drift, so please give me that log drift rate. -2.8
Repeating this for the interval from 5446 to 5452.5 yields -5.1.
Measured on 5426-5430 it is -1.7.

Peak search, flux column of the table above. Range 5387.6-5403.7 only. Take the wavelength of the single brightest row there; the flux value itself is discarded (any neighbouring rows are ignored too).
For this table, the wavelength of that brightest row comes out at 5393.16 Angstrom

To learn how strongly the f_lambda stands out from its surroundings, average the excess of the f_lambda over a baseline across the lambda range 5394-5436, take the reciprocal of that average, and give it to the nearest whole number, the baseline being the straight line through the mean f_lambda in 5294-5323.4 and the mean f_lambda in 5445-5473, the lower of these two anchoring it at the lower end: -12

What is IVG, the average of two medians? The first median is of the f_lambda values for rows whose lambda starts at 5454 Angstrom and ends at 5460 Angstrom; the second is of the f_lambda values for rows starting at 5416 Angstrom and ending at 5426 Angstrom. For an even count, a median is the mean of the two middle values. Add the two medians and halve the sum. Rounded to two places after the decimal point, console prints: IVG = 8.47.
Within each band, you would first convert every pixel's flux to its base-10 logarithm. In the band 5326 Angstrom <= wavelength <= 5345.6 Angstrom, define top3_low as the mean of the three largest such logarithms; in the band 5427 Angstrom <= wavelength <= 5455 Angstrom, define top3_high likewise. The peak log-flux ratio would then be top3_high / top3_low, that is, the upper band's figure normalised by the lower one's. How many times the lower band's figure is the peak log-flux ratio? 1.01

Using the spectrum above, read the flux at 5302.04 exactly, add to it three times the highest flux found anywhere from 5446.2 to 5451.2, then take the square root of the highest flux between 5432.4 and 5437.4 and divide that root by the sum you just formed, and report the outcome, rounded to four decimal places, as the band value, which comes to 0.0850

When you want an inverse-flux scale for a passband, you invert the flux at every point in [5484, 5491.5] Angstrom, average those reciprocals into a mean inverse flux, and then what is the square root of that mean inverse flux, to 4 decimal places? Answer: 0.3500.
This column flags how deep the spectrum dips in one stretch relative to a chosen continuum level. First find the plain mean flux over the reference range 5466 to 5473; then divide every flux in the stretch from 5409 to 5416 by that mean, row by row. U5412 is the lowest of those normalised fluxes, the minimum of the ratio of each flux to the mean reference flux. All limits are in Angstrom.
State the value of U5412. 0.95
